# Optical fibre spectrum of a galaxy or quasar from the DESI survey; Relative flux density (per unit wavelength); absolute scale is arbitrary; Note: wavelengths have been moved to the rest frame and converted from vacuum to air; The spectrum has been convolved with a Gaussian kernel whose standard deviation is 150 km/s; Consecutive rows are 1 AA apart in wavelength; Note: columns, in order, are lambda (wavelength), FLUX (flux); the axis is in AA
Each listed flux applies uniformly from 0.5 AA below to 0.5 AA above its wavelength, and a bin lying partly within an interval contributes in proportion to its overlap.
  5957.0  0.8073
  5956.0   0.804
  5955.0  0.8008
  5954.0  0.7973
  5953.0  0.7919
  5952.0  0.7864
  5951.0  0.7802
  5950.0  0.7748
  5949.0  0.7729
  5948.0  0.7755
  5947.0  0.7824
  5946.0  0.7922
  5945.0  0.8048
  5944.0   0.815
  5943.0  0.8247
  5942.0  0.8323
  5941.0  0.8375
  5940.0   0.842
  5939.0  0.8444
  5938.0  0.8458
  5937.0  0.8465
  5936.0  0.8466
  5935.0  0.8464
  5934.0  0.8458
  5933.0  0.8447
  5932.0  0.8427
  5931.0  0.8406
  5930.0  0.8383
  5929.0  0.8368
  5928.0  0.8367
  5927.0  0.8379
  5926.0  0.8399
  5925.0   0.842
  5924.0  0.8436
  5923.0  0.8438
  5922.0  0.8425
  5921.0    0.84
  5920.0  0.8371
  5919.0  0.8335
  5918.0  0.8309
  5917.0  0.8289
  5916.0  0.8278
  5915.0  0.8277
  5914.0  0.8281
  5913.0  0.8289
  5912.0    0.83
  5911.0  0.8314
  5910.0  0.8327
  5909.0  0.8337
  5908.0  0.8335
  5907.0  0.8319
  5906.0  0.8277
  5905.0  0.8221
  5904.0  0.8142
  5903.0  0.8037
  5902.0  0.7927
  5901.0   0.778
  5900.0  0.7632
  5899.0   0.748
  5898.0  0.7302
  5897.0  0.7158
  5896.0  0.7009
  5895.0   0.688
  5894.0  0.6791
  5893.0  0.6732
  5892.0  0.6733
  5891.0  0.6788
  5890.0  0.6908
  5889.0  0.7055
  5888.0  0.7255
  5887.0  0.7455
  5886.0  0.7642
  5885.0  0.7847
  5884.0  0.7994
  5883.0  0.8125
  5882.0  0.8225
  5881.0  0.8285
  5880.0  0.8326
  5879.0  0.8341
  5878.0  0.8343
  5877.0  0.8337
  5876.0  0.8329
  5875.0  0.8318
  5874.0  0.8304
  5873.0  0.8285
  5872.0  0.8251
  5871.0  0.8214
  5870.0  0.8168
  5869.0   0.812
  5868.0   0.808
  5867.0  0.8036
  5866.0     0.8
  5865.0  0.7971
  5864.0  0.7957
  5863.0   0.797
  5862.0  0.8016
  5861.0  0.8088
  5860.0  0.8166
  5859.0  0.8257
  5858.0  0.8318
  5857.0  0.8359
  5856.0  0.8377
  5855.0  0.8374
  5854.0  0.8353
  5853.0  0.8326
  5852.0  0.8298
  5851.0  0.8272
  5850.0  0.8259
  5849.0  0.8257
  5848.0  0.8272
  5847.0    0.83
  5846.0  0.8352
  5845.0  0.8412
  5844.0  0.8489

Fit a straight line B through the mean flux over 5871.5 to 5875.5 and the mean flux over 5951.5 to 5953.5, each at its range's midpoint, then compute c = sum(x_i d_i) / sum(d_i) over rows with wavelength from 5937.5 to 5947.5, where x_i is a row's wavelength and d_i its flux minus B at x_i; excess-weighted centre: 5940.5 AA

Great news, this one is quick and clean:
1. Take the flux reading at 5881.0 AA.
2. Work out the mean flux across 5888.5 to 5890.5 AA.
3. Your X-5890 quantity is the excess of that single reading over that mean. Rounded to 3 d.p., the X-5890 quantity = 0.130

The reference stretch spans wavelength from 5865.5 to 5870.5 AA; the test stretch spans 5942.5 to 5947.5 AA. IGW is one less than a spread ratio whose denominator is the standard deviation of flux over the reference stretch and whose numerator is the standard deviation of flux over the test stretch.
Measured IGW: 1.6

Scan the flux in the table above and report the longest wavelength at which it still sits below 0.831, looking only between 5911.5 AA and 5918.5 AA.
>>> 5918.0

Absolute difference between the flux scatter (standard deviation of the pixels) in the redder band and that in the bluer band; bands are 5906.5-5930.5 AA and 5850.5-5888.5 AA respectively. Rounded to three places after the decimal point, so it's 0.020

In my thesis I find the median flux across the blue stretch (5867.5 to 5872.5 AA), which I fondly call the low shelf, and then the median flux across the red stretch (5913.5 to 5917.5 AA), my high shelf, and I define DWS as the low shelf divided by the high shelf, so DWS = 0.99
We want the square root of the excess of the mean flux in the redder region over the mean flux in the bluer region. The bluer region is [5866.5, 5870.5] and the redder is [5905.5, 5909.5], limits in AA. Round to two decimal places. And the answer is 0.15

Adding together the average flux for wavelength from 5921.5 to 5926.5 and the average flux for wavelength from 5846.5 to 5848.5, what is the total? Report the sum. 1.67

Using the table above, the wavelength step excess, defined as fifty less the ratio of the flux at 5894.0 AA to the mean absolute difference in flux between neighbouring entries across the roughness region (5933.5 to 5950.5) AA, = -92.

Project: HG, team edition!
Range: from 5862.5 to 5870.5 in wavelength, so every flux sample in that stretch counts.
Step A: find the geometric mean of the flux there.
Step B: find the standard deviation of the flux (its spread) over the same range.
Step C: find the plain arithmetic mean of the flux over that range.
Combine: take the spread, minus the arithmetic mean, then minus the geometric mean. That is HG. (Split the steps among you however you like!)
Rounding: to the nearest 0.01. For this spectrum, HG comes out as -1.60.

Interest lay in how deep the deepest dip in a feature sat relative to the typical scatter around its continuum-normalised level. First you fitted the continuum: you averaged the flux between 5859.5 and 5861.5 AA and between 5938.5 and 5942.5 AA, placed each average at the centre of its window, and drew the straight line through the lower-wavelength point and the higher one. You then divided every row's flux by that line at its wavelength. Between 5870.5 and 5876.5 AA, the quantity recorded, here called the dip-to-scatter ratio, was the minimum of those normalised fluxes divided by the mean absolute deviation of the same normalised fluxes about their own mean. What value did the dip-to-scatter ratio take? 278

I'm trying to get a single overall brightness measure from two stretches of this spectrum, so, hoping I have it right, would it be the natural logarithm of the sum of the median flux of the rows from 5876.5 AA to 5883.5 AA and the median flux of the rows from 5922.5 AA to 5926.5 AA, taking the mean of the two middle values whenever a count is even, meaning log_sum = 0.516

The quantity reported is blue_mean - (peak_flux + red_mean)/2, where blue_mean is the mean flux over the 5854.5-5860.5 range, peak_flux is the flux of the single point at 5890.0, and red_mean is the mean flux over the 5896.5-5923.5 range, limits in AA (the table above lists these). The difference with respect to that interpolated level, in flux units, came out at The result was 0.079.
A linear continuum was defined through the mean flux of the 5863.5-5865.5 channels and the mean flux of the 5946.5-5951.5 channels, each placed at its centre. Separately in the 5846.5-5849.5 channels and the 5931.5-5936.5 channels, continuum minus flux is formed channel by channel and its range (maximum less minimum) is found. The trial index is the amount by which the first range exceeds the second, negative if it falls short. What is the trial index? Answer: 0.00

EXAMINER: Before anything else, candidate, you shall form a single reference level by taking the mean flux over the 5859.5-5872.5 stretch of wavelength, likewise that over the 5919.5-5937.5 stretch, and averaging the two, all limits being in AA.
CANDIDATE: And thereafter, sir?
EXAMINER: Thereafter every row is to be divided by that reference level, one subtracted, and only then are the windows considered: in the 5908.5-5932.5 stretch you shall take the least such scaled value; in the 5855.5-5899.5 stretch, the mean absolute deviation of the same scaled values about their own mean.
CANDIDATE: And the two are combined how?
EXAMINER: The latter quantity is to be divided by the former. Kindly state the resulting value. 16.8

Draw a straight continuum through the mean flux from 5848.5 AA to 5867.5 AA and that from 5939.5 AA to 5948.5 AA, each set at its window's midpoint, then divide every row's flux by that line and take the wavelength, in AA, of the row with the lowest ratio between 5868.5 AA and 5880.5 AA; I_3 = 5869.0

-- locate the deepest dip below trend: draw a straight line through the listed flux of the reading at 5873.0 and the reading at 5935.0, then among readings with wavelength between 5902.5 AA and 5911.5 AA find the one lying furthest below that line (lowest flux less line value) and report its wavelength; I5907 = 5903.0 AA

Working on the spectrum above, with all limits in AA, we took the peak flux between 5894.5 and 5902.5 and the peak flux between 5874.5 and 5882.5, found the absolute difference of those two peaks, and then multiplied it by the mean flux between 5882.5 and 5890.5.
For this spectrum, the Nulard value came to 0.031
